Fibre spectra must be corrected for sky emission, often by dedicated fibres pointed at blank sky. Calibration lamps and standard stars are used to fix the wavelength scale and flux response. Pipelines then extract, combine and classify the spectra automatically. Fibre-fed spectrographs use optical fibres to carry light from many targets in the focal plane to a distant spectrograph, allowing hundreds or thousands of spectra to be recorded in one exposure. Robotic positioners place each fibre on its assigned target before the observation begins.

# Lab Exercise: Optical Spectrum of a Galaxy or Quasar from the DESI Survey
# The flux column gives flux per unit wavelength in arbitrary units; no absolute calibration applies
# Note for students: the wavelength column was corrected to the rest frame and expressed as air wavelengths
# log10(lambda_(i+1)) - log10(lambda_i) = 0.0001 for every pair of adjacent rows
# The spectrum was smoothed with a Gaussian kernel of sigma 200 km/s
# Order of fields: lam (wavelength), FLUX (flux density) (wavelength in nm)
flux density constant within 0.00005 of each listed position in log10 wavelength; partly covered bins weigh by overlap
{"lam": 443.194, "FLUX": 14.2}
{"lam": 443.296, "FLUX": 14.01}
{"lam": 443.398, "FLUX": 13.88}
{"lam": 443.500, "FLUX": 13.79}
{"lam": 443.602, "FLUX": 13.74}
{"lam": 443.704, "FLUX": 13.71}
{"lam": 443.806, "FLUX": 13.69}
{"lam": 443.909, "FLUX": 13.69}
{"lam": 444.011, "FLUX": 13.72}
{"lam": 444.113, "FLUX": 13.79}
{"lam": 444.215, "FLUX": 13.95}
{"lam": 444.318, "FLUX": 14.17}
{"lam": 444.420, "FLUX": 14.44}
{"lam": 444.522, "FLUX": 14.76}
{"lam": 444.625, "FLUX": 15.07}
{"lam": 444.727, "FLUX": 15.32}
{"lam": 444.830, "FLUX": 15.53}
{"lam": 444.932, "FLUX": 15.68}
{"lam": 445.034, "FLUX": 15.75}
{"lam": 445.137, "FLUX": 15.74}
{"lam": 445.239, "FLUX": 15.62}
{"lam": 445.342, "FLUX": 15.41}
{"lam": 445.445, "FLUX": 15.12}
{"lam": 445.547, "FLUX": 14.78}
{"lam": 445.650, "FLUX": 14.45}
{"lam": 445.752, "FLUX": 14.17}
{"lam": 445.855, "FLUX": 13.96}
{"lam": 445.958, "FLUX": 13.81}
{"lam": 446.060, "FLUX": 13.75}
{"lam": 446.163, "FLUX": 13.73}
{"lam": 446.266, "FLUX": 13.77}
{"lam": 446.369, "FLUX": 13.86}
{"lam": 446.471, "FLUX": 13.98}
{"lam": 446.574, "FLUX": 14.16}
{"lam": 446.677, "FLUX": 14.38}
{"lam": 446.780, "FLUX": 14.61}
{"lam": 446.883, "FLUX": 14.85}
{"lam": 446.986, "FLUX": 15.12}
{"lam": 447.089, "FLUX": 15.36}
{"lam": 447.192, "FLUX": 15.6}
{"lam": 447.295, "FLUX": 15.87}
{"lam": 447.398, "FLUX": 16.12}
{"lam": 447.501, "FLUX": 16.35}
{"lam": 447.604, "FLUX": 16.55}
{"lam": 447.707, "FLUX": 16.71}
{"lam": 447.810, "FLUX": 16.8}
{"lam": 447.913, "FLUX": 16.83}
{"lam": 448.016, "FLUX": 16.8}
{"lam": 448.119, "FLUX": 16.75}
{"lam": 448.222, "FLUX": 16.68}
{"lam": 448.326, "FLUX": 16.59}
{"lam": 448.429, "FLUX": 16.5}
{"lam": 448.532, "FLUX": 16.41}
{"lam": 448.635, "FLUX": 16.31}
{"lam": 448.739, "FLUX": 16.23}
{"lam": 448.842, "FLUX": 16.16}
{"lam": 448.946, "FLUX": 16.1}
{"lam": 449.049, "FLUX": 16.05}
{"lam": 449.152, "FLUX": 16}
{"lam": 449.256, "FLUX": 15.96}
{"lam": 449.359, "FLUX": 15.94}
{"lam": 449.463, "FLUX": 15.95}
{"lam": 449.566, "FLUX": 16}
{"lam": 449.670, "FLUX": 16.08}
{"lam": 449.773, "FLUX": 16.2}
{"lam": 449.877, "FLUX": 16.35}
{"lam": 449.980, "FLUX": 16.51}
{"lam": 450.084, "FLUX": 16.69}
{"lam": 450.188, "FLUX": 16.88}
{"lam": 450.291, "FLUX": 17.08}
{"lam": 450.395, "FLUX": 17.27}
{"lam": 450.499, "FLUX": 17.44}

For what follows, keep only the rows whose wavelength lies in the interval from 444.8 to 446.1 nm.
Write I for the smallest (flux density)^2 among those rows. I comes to 189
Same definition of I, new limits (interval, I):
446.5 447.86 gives 201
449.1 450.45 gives 254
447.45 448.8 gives 263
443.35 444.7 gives 187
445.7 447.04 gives 189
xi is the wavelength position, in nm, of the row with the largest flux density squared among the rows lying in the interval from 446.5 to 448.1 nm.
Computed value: 447.913 nm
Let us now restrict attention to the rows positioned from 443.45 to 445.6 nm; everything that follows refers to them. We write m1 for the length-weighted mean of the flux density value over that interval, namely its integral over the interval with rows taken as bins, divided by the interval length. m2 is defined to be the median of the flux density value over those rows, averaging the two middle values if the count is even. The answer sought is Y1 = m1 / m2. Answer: 0.99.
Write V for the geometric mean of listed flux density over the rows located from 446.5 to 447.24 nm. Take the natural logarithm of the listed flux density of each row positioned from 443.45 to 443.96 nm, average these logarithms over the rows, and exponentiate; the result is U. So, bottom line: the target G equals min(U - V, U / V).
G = -1.1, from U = 13.7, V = 14.9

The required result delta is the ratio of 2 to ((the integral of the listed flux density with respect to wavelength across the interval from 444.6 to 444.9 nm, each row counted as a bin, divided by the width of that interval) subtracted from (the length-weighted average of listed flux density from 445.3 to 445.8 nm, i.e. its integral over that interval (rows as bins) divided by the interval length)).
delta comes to -3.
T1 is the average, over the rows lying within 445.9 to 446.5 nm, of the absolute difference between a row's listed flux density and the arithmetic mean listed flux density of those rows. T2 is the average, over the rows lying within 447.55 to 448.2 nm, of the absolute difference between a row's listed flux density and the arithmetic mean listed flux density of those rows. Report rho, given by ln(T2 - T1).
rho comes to -5.42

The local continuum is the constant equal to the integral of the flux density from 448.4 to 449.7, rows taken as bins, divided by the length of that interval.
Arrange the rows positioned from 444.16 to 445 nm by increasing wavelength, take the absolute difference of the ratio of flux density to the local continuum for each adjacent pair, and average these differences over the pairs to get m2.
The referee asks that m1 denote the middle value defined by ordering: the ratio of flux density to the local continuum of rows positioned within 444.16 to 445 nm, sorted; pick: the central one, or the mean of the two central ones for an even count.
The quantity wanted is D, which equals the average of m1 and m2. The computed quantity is 0.47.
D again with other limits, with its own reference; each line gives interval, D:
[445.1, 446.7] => 0.44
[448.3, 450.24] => 0.51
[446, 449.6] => 0.50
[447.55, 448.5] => 0.52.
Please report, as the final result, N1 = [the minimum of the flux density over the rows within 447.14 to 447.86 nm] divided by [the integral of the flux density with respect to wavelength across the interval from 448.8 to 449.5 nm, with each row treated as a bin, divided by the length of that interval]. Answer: 0.97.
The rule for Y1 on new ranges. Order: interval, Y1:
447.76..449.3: 1.00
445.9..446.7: 1.01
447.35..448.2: 0.99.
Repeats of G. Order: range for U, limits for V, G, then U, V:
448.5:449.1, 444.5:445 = 0.9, 16.2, 15.3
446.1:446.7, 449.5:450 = -2.2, 14.0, 16.2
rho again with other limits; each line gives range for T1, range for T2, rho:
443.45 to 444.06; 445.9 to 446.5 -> -3.19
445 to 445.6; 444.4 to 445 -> -2.60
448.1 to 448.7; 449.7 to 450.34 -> -2.03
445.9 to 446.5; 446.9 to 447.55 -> -1.18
